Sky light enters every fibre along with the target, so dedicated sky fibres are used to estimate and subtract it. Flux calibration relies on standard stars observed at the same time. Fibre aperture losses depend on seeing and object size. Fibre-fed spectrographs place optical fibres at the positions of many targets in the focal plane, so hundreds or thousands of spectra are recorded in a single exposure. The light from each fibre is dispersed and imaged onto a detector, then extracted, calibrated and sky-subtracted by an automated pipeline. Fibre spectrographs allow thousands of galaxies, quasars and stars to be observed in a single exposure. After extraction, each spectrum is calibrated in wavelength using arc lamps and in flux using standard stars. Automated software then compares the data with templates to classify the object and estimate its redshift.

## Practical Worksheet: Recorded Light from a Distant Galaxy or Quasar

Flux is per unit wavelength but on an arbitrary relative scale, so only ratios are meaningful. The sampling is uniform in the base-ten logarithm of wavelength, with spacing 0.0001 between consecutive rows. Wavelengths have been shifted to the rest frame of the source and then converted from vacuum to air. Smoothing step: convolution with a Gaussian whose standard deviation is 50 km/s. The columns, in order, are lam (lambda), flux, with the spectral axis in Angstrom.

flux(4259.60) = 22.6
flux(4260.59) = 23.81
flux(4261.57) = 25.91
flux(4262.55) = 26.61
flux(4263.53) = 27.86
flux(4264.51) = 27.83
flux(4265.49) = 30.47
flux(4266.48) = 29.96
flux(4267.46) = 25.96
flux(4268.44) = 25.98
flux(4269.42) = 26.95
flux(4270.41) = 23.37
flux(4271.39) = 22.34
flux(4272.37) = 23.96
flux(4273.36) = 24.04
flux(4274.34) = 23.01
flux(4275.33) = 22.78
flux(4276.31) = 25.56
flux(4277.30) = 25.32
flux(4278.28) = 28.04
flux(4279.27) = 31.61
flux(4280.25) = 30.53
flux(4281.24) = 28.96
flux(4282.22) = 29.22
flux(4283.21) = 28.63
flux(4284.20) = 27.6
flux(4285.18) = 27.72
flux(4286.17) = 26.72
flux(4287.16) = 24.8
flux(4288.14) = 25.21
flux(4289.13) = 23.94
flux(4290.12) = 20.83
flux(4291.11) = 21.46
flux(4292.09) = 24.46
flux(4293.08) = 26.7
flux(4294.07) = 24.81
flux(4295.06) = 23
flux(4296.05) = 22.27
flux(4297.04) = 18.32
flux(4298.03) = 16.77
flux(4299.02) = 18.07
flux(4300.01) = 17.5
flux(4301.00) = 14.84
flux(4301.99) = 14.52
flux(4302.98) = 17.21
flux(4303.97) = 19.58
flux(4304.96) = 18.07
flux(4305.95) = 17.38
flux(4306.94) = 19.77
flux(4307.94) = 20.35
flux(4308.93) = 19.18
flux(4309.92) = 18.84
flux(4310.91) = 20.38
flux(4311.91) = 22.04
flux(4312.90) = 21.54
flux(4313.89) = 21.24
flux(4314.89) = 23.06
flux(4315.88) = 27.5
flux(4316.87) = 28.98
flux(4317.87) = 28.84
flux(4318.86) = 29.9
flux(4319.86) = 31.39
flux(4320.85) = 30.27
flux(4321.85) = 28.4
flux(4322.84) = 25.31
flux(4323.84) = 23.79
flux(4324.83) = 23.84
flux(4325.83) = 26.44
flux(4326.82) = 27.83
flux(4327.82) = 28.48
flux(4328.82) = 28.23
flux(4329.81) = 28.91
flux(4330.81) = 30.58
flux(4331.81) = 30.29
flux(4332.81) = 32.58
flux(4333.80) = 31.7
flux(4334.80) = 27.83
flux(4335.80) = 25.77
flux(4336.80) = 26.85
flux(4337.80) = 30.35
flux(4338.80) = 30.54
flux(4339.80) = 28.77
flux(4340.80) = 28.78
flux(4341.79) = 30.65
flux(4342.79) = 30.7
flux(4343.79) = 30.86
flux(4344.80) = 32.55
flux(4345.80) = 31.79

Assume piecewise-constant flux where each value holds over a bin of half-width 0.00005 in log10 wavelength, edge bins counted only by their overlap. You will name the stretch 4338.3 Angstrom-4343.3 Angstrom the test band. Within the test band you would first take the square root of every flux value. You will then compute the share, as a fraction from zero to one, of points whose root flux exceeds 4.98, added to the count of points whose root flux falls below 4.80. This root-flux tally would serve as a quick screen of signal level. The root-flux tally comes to 1.00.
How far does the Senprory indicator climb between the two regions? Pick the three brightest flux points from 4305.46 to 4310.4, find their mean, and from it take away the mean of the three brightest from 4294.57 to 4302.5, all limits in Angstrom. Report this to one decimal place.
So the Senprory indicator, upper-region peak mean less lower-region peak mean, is -1.4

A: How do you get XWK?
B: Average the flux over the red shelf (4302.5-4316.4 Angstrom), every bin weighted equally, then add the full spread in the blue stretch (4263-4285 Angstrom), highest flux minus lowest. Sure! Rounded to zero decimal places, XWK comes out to 30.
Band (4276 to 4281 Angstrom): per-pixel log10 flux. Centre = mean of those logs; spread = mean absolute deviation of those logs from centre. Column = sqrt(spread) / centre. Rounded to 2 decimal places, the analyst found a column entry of 0.13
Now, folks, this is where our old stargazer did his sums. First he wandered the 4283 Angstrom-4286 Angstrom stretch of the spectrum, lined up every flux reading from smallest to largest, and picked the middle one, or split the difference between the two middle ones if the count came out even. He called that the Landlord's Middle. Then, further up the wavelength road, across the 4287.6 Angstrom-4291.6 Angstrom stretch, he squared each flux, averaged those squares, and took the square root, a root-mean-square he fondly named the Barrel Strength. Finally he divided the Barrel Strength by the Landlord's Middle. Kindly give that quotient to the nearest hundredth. 0.83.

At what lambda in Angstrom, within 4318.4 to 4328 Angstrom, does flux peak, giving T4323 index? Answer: 4319.86 Angstrom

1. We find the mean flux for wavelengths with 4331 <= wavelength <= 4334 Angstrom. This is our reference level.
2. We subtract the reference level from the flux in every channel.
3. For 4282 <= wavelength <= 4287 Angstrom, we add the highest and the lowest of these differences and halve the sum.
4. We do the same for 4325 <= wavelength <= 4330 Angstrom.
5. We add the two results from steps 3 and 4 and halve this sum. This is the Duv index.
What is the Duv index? -4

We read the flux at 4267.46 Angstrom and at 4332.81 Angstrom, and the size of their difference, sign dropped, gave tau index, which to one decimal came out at 6.6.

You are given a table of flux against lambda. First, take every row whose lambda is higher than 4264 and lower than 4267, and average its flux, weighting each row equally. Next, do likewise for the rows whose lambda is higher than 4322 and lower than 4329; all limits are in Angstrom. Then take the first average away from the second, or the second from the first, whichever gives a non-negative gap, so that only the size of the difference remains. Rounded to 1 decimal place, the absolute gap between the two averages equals 3.1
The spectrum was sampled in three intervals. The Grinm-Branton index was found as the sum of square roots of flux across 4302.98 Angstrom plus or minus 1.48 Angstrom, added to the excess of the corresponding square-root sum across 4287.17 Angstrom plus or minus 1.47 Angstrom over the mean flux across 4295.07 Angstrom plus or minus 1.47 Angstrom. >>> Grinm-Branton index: 4.2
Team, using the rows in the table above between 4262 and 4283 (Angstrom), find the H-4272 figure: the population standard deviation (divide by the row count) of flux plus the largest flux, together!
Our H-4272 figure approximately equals 34.3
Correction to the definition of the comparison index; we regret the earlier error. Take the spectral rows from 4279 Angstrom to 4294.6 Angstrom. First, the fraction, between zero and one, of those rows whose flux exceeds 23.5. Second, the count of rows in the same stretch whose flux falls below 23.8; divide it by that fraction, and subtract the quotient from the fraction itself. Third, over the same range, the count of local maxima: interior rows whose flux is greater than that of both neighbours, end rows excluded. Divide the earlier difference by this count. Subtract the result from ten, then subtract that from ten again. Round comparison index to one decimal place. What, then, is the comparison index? -0.4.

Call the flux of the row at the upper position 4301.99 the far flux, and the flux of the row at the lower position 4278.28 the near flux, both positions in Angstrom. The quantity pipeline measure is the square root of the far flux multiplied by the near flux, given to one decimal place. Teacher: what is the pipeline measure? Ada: 20.2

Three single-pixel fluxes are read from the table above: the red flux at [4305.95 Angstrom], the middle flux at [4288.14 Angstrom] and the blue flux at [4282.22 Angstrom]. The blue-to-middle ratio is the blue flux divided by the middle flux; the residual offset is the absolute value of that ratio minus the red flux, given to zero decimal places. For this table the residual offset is 16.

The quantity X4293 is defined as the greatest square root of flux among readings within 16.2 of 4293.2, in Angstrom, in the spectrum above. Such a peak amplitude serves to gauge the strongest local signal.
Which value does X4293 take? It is 5.62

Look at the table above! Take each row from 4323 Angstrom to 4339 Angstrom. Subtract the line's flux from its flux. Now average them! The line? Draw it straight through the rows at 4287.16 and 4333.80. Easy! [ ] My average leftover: -3.0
